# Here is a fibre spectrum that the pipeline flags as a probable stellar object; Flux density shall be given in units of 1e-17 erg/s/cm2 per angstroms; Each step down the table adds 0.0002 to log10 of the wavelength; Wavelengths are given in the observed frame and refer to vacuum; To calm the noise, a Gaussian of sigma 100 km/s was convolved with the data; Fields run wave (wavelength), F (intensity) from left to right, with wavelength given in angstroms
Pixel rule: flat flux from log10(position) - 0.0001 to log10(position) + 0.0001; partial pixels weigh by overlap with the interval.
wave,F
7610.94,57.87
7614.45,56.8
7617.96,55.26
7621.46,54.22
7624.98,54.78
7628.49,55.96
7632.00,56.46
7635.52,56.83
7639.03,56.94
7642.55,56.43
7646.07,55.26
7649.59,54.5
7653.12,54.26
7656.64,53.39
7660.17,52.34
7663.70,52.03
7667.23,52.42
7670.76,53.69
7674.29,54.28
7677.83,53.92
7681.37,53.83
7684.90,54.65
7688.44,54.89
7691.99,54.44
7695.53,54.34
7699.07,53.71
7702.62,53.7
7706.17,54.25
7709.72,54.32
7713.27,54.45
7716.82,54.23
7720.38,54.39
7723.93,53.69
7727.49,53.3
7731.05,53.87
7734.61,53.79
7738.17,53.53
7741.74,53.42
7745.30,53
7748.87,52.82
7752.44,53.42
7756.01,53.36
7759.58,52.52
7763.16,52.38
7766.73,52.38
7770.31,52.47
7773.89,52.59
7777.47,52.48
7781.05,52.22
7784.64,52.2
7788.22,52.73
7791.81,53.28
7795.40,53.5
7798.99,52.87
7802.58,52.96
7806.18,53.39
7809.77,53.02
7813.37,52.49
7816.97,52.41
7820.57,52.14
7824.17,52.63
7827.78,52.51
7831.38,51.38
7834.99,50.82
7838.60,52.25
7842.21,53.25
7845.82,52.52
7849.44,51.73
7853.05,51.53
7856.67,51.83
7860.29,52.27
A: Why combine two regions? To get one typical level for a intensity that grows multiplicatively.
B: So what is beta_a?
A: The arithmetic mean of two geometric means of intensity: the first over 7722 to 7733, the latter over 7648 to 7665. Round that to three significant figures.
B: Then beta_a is 53.5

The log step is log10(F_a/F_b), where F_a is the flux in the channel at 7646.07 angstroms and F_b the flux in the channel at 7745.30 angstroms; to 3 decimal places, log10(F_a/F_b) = 0.018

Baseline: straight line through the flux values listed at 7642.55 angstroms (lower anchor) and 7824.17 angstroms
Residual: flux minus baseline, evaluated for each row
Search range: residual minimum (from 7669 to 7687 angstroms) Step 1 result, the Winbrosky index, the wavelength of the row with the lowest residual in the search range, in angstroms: 7670.76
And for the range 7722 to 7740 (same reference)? 7727.49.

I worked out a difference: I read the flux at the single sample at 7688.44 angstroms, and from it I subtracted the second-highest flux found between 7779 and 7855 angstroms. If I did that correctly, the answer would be 1.5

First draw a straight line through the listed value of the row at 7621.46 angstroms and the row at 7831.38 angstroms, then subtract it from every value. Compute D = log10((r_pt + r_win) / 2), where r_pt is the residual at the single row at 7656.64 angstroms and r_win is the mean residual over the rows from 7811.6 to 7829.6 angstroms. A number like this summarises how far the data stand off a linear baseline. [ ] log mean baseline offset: -0.56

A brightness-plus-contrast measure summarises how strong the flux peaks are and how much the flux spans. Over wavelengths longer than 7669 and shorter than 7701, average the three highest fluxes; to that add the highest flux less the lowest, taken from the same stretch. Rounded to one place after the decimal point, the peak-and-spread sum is 55.9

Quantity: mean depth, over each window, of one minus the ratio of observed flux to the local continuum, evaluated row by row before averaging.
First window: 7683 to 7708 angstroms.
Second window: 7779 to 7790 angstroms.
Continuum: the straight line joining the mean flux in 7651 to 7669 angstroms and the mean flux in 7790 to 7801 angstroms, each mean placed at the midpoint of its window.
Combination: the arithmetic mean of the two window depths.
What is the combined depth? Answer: -0.005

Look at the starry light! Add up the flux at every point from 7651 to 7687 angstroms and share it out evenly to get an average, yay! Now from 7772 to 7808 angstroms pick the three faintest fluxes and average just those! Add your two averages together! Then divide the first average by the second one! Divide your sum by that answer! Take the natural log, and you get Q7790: 4.64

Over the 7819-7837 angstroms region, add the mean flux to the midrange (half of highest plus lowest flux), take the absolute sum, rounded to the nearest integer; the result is 104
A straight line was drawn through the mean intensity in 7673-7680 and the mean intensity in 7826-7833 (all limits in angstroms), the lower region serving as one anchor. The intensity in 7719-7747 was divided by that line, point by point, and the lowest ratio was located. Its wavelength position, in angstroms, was 7745.30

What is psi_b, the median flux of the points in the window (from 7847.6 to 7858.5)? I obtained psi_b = 51.7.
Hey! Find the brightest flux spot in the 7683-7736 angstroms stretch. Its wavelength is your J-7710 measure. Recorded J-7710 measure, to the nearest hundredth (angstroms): 7688.44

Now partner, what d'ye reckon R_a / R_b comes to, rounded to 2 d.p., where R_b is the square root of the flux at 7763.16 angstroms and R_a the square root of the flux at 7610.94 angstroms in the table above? 1.05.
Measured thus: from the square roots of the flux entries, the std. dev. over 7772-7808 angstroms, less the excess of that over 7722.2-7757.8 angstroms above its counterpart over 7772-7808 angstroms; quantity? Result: 0.04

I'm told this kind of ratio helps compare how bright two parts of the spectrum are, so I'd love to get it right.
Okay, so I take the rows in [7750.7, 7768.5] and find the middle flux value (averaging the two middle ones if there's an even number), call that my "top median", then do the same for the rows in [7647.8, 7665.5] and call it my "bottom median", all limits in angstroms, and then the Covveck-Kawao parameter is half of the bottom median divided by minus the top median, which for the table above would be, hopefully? -0.508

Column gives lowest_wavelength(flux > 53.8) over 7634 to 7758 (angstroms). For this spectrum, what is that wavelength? 7635.52 angstroms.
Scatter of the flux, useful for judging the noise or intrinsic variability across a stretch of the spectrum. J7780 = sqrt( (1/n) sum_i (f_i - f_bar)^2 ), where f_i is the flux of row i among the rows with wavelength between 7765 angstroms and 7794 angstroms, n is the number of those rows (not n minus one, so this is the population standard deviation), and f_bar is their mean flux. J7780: 0.32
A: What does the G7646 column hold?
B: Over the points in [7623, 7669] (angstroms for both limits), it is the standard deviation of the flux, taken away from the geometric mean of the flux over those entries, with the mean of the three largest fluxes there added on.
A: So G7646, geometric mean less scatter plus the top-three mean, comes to 110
